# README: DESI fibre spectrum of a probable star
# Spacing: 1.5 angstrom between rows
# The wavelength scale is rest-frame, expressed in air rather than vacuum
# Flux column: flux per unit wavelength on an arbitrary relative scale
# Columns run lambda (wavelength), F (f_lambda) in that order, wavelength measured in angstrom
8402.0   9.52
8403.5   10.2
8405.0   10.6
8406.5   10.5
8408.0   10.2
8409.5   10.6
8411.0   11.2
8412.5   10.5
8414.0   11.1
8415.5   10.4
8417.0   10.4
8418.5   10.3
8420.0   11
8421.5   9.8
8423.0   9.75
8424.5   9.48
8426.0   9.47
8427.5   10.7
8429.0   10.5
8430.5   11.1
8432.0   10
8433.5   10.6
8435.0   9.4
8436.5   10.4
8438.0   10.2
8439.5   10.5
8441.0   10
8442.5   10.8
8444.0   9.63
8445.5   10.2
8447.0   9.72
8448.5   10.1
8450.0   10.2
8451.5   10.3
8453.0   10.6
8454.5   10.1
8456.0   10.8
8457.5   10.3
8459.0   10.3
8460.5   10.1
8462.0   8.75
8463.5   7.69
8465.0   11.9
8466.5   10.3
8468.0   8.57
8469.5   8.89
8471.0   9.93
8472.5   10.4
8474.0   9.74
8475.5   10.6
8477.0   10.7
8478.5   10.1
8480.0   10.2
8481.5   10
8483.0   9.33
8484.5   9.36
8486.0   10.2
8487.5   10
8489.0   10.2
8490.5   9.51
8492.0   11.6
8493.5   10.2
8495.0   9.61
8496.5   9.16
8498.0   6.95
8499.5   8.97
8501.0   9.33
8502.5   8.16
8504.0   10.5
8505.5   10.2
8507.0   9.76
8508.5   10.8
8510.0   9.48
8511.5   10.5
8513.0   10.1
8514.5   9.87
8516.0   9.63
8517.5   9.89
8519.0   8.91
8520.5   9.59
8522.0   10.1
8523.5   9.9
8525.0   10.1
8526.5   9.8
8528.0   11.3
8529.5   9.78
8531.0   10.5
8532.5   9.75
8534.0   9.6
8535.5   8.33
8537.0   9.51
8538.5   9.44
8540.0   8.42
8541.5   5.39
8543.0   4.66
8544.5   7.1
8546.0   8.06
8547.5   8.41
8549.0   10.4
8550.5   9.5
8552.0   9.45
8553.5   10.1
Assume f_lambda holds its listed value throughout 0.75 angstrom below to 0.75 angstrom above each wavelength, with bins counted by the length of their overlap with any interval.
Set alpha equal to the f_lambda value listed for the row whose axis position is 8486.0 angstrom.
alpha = 10.2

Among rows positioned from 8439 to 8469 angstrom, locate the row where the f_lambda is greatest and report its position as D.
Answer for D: 8465.0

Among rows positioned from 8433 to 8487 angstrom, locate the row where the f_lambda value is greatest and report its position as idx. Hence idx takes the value 8465.0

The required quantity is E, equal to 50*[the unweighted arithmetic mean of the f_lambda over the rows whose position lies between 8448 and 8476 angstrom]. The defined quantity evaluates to 499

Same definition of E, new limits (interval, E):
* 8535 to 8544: 381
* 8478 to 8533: 491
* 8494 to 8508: 459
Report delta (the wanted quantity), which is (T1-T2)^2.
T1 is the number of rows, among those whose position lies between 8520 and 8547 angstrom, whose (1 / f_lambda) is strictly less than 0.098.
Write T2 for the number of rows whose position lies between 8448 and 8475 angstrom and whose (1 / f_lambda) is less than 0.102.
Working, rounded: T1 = 2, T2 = 13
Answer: 121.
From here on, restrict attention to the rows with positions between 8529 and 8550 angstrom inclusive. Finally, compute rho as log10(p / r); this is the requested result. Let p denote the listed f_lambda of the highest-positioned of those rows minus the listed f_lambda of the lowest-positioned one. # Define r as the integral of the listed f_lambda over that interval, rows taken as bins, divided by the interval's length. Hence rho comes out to -1.14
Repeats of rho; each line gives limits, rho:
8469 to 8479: -0.92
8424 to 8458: -1.10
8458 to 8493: -0.88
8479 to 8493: -0.86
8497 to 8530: -0.54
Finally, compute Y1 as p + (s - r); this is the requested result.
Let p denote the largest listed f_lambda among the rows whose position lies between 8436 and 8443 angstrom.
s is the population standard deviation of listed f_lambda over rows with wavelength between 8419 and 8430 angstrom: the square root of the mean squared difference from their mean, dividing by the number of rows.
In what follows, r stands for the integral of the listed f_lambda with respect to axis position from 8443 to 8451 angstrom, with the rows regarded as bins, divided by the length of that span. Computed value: 1.4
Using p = 10.8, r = 10.0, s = 0.6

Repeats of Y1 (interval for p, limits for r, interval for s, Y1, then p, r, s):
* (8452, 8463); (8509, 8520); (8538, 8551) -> 2.8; 10.8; 9.8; 1.8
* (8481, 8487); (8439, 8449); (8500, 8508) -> 0.9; 10.2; 10.1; 0.8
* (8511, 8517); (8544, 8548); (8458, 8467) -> 4.0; 10.5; 7.9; 1.3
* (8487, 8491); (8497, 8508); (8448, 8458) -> 1.3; 10.2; 9.2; 0.2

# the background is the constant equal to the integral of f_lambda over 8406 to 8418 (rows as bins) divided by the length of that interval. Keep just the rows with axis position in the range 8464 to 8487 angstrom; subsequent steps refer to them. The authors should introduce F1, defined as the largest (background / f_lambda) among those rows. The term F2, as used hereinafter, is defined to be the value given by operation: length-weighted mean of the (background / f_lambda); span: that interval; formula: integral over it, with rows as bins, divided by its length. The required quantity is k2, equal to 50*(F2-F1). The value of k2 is -8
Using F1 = 1.24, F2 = 1.07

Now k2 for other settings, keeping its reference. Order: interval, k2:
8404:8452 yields -5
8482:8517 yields -21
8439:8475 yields -15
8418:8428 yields -3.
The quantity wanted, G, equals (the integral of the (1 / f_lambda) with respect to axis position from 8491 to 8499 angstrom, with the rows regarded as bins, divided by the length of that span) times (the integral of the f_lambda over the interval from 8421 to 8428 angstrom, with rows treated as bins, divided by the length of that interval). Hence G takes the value 1.062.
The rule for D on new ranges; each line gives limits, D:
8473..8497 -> 8492.0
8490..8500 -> 8492.0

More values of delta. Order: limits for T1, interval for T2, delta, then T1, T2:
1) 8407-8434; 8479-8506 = 9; 12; 9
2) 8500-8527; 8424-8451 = 100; 3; 13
